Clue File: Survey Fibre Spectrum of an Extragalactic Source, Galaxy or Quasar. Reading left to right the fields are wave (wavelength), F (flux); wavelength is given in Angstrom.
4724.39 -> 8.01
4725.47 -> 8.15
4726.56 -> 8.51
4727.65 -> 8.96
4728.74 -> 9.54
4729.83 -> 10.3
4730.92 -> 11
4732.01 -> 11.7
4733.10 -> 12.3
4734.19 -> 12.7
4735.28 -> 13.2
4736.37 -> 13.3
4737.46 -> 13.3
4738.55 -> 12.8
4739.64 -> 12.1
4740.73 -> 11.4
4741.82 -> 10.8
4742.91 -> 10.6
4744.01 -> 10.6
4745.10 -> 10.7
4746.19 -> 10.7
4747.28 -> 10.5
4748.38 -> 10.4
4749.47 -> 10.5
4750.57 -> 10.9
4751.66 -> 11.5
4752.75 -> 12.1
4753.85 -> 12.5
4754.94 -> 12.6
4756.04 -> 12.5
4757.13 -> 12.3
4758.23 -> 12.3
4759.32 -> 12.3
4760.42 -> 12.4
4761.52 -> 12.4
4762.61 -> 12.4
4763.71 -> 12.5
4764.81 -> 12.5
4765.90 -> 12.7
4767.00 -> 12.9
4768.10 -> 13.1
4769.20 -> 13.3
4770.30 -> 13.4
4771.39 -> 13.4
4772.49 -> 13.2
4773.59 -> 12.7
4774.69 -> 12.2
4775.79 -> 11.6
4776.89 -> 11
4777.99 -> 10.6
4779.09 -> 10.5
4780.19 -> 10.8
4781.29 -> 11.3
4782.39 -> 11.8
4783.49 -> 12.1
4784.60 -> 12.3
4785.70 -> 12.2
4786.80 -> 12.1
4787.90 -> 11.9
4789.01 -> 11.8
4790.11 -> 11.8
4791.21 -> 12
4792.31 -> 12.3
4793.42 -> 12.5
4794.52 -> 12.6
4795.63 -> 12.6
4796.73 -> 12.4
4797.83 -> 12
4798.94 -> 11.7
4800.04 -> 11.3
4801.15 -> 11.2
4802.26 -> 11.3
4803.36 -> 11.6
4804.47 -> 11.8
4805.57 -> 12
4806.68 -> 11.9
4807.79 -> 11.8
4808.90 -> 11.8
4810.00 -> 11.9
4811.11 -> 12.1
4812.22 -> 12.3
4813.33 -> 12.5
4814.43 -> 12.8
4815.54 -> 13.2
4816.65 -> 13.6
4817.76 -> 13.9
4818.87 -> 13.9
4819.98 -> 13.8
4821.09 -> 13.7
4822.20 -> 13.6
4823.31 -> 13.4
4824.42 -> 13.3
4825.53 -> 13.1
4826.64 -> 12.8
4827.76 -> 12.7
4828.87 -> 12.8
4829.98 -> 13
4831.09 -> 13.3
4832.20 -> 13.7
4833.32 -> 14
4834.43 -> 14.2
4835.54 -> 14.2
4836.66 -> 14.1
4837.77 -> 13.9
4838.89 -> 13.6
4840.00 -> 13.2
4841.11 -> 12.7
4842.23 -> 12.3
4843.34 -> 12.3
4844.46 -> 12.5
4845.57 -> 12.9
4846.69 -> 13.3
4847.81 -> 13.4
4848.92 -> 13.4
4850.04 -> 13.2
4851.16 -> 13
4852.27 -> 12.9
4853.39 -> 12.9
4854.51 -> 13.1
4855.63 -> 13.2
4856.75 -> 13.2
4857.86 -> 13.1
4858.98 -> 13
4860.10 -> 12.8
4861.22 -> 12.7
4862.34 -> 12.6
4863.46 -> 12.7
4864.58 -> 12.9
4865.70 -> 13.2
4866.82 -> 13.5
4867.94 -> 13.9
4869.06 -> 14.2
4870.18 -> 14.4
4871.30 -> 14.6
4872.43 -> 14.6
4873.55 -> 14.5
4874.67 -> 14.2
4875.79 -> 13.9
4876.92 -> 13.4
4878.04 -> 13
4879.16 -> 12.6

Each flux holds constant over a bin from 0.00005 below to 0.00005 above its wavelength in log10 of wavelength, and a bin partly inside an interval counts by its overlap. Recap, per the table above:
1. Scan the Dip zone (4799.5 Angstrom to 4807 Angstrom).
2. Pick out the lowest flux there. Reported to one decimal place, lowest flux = 11.2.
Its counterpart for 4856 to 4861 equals 12.8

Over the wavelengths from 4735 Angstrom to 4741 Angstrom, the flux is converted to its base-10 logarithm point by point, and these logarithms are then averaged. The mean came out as 1.10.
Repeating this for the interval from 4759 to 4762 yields 1.09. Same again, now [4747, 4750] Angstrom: 1.02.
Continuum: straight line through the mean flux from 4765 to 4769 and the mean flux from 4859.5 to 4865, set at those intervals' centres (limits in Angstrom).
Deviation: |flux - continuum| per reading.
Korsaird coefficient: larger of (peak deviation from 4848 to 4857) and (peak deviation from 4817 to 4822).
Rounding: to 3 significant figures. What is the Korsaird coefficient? 1.09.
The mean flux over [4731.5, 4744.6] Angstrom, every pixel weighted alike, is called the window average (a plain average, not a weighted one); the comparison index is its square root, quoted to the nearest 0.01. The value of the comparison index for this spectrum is 3.47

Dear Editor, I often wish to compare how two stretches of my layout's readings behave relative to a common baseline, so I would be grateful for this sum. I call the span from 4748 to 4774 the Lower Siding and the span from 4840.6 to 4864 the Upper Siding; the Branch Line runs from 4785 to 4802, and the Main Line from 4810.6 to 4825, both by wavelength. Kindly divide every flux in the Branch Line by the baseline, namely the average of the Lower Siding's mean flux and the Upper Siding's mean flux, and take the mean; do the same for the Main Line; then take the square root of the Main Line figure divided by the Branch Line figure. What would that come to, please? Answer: 1.05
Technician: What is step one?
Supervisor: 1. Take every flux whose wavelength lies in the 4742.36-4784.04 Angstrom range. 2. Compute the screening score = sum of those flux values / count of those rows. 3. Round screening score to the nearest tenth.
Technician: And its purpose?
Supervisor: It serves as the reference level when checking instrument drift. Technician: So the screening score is 11.9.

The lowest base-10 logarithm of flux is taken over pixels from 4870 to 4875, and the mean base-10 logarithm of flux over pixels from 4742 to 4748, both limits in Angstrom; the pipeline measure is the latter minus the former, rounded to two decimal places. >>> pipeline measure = -0.13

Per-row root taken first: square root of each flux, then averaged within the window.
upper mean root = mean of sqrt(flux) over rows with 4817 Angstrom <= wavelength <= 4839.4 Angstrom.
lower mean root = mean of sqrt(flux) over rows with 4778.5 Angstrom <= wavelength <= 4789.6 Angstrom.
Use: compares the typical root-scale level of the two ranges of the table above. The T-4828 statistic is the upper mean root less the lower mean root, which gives 0.26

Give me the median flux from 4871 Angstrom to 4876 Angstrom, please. 14.5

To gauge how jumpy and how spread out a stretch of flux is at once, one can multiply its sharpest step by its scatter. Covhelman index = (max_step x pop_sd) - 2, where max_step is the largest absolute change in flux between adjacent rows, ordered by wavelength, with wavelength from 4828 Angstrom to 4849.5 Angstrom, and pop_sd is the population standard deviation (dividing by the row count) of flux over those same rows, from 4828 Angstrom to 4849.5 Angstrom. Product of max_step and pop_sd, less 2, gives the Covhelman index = -1.70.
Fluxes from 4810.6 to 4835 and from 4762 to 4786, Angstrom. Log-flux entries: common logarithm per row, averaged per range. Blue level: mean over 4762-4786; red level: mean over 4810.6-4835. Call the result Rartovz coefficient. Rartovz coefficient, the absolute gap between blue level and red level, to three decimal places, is 0.037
